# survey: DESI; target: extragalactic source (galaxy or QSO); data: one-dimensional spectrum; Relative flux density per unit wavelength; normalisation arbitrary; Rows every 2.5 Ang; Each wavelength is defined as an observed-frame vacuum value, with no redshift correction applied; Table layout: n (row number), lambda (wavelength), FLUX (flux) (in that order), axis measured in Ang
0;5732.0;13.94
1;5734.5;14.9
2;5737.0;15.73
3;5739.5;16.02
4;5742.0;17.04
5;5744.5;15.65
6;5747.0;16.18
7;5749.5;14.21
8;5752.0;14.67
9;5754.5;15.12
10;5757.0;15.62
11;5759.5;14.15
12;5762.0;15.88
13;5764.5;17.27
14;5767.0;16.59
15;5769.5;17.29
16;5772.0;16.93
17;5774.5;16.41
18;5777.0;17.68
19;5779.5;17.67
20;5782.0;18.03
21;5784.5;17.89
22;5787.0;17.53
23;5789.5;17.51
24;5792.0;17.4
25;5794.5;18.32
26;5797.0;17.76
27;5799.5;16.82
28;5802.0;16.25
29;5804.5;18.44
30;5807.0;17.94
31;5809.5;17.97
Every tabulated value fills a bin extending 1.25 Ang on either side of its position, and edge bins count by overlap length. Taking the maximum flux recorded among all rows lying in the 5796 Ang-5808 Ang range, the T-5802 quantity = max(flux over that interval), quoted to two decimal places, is 18.44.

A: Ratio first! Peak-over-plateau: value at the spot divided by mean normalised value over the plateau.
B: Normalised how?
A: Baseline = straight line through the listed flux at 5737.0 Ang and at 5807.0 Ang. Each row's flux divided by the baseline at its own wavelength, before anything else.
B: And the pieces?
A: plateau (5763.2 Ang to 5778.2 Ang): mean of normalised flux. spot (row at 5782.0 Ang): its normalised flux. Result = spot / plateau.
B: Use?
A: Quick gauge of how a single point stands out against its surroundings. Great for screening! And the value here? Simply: 1.04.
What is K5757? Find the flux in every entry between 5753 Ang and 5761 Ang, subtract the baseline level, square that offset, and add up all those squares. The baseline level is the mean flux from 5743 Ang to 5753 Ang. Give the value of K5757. 1.3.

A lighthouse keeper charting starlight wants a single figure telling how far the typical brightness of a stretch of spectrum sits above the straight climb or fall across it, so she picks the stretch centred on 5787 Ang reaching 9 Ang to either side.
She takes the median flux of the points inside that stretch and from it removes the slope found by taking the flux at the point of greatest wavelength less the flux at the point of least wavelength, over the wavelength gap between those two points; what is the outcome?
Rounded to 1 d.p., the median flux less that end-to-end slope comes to 17.6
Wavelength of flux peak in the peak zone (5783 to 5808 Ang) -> 5804.5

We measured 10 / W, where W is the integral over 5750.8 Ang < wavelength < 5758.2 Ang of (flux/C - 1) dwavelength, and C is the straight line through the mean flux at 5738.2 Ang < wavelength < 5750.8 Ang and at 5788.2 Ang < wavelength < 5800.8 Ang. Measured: -21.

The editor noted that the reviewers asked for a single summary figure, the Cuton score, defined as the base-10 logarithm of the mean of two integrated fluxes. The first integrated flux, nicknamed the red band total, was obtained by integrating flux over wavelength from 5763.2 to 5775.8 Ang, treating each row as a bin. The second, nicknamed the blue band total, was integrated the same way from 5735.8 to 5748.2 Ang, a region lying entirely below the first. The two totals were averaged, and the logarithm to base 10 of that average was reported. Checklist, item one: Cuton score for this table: 2.315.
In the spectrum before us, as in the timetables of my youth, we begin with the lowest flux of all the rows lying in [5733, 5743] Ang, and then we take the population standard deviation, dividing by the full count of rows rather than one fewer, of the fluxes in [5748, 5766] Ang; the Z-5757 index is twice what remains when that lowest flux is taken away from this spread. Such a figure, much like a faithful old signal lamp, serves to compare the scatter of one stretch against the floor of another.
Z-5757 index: -27.8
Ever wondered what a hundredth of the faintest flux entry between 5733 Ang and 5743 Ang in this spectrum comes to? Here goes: 0.149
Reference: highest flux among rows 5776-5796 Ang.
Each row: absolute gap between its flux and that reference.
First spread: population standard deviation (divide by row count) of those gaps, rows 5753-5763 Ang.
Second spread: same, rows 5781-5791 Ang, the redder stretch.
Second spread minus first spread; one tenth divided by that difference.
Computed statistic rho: -0.2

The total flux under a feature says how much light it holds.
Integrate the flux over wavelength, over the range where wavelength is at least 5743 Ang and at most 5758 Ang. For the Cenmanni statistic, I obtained 229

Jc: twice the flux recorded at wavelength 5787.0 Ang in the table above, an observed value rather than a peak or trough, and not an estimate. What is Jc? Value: 35.1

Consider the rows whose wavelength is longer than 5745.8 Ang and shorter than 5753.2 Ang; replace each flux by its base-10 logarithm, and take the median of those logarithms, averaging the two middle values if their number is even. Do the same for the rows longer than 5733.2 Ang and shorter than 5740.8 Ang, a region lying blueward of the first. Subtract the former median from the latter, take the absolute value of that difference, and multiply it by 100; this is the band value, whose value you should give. 3.0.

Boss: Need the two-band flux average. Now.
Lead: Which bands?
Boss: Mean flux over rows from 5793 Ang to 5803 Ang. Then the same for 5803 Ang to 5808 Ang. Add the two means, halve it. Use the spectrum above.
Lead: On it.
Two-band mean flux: 17.7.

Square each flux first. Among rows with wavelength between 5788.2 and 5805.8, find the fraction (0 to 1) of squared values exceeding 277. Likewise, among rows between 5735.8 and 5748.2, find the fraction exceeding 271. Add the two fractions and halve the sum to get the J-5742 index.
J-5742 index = 0.5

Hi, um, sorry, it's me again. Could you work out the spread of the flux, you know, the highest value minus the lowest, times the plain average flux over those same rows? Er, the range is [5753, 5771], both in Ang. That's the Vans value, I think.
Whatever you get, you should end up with 50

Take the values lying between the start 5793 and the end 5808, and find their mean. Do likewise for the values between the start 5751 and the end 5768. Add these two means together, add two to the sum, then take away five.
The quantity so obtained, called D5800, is 30.2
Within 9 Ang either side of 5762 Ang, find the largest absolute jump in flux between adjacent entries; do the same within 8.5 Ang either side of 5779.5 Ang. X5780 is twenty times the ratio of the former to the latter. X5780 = 27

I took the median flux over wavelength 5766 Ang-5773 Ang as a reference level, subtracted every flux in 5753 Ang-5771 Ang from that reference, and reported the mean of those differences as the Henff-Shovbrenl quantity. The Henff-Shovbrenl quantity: 0.9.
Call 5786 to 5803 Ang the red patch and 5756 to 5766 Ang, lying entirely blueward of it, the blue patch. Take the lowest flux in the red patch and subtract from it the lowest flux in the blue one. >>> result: 2.10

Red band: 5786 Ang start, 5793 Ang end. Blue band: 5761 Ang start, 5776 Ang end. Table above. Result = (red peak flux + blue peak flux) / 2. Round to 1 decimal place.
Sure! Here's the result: 17.4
